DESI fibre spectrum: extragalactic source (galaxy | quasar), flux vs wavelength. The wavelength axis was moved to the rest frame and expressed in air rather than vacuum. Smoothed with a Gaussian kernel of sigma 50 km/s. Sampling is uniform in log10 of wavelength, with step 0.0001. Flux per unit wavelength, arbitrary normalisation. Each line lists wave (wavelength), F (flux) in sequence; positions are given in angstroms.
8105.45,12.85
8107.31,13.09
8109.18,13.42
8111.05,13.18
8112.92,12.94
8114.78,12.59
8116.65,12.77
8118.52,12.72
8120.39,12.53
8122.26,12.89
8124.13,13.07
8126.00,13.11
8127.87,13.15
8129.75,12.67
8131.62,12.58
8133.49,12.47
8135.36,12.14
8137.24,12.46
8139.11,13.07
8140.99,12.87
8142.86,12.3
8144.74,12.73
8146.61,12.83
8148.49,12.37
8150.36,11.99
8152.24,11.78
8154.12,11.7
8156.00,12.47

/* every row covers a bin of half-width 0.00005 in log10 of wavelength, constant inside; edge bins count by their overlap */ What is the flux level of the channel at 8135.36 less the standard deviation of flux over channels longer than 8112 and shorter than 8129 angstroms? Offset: 11.9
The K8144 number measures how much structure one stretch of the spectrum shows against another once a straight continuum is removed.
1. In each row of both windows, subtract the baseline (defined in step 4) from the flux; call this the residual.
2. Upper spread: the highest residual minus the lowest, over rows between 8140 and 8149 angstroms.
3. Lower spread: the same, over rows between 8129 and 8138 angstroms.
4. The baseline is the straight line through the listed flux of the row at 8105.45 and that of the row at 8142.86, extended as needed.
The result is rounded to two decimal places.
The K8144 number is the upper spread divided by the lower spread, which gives 1.31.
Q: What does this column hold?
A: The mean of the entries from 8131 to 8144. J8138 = 12.6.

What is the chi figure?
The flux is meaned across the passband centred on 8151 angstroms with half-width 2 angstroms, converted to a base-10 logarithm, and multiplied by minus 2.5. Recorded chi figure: -2.69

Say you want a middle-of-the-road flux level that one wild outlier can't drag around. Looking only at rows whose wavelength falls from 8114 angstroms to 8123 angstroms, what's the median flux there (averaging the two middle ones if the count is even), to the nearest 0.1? 12.7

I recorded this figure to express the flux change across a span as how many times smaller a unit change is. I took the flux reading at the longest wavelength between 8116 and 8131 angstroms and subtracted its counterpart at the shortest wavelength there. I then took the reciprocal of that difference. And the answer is -10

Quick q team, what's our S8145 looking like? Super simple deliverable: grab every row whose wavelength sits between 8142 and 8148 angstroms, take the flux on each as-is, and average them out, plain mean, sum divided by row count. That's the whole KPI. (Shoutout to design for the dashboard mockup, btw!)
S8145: 12.6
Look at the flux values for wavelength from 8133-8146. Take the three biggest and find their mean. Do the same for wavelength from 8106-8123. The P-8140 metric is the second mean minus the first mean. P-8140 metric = 0.340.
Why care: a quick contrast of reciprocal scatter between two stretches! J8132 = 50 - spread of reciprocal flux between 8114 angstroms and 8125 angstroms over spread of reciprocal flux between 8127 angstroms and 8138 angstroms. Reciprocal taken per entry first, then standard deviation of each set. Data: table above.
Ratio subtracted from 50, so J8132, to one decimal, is 49.4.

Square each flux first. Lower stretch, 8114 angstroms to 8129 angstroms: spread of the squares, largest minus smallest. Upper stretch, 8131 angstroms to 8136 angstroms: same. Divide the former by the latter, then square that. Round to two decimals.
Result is 2.14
